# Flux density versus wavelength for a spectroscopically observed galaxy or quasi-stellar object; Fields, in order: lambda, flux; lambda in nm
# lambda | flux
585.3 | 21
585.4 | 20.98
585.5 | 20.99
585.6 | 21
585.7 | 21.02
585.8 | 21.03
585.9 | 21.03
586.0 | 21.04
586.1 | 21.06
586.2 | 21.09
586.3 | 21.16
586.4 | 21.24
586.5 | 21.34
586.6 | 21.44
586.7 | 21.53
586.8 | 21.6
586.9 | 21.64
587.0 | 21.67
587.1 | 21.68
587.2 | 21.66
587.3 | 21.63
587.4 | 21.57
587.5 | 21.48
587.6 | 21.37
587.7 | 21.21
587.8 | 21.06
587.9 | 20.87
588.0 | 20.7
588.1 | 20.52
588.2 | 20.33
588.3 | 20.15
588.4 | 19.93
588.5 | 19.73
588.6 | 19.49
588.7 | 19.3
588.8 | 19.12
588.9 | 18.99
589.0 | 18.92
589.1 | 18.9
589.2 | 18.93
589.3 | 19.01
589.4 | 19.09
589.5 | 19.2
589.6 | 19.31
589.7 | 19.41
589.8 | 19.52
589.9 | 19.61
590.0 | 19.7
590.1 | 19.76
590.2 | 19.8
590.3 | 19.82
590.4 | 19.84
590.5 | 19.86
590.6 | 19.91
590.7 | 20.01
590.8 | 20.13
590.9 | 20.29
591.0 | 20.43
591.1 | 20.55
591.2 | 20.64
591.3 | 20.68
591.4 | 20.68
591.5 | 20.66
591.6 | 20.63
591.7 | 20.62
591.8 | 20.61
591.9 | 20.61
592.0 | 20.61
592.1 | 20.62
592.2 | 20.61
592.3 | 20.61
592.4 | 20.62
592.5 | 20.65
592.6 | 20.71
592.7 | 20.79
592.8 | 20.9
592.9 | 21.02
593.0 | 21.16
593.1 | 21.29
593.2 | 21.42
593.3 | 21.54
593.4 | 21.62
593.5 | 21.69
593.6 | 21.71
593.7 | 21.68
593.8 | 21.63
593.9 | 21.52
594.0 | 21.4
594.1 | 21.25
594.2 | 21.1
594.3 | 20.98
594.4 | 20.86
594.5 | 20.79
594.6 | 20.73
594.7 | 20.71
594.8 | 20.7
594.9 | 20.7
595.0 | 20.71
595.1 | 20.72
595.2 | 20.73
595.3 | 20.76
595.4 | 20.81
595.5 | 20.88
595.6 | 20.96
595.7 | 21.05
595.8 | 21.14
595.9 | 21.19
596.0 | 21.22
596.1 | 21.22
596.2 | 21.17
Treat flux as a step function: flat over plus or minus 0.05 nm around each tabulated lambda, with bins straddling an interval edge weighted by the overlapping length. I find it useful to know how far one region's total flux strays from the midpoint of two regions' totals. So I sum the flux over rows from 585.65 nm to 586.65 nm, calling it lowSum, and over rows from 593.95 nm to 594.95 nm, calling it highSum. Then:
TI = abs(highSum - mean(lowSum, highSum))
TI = 1.1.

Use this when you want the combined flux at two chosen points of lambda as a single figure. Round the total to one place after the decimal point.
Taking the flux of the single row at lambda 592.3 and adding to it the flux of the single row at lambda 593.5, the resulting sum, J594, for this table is 42.3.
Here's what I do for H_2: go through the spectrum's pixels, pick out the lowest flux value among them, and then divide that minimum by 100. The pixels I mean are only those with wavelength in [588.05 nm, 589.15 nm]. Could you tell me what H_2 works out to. 0.189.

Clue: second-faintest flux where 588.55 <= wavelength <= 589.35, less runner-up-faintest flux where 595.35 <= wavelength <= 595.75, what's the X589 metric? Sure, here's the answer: -2.0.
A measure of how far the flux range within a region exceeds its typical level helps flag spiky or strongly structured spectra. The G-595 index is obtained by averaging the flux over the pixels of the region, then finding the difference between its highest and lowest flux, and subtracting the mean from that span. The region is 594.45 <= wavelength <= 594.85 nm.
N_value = -20.6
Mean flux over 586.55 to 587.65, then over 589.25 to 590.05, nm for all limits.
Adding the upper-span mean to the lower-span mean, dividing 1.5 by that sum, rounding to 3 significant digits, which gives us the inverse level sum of 0.0367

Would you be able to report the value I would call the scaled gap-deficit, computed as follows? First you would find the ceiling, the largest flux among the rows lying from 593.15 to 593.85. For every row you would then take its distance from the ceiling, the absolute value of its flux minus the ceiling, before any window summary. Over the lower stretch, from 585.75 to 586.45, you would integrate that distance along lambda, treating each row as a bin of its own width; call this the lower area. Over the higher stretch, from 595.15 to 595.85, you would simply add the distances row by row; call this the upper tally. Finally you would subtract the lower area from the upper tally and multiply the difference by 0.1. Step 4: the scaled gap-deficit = 0.52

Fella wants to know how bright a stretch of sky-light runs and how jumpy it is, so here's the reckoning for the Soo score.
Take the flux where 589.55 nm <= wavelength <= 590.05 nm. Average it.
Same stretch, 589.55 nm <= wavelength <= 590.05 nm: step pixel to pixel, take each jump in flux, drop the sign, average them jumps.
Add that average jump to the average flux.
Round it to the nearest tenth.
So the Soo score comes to 19.6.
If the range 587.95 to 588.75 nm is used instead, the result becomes 20.2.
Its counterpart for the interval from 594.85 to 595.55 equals 20.8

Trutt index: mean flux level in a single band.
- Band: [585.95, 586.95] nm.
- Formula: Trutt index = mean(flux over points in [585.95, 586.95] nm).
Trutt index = 21.3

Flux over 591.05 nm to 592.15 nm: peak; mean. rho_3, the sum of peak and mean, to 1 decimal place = 41.3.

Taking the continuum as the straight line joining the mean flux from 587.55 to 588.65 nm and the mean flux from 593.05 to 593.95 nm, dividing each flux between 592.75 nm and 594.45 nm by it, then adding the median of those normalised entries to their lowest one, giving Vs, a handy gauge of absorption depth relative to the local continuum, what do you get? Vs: 1.95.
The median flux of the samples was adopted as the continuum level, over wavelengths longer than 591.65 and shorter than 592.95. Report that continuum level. 20.6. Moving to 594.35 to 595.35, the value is 20.7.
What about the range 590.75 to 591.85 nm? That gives 20.6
